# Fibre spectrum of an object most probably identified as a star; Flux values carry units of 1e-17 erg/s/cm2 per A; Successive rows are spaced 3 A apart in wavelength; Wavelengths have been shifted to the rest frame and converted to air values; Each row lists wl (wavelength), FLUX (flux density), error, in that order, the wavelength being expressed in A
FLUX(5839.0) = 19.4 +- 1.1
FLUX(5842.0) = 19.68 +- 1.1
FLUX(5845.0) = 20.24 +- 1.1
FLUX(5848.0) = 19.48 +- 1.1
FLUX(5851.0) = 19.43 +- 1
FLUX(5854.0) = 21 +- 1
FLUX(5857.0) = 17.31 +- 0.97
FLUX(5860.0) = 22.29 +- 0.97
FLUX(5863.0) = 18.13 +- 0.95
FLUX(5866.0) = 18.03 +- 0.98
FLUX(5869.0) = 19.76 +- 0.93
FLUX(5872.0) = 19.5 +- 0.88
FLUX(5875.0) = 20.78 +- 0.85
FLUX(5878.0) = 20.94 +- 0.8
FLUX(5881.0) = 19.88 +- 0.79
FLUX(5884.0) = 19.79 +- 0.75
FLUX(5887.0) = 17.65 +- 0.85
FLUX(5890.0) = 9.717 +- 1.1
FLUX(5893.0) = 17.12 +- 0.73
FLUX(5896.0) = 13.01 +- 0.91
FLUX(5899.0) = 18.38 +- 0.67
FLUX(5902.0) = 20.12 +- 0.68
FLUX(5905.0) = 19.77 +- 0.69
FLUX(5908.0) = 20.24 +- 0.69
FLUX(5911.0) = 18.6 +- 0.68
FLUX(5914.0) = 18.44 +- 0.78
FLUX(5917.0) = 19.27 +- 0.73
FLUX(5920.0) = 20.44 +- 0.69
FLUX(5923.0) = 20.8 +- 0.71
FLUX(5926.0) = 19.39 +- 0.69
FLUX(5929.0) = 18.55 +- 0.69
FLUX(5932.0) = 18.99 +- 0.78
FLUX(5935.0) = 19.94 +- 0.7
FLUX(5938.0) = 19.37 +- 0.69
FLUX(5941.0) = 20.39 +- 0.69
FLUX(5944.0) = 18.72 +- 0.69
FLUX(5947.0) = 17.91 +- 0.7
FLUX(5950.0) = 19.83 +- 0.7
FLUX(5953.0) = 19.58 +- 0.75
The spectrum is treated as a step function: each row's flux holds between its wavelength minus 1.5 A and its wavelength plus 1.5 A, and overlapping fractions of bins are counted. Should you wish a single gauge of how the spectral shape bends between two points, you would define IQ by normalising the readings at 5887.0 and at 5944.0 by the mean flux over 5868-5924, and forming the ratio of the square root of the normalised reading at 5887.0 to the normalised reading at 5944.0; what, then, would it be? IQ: 0.97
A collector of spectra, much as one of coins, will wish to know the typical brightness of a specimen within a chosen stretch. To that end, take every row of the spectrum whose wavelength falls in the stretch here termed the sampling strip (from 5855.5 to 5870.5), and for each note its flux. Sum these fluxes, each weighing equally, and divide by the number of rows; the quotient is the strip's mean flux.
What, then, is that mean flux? 19.1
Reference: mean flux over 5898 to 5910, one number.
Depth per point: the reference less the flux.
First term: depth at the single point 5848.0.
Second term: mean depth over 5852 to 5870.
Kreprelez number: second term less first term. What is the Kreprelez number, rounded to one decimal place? 0.1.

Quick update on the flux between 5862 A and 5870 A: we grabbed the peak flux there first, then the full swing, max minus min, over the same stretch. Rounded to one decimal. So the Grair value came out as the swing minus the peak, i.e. -18.0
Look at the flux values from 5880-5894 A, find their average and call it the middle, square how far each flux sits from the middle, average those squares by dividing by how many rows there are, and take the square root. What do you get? 3.7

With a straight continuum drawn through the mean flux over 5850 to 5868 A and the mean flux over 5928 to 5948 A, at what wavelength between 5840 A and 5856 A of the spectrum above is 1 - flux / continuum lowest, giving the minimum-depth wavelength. 5854.0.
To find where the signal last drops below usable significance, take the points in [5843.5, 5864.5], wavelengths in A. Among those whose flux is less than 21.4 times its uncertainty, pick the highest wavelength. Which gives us 5863.0 A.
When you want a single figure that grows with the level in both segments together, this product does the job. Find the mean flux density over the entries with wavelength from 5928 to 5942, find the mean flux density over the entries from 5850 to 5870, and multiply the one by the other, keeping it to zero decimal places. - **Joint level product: 378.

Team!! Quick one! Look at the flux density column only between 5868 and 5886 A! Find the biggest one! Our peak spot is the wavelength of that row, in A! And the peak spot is 5878.0 A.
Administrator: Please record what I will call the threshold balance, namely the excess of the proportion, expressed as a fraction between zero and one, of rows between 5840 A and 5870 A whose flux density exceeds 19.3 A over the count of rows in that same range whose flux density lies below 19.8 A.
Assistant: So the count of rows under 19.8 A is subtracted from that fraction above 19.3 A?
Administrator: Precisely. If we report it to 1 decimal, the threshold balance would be -6.3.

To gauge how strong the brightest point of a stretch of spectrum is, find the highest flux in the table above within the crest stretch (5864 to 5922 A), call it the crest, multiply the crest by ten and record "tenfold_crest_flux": 209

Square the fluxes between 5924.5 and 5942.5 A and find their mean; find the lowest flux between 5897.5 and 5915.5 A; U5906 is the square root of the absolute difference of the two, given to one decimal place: 19.0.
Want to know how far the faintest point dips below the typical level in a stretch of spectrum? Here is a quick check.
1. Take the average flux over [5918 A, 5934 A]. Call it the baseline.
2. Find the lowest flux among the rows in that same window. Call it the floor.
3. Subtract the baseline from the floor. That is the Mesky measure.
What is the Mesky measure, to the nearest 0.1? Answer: -1.1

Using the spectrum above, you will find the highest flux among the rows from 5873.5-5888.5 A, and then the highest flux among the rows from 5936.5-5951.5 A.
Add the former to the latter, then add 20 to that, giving 61.3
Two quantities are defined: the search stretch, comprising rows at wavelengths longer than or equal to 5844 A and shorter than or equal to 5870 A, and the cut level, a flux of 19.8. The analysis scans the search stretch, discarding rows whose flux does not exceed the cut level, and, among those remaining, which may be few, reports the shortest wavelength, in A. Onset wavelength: 5845.0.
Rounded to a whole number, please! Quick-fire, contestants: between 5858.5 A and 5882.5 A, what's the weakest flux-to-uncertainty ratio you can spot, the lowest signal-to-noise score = 18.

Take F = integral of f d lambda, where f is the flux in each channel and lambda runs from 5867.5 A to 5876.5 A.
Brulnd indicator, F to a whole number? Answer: 180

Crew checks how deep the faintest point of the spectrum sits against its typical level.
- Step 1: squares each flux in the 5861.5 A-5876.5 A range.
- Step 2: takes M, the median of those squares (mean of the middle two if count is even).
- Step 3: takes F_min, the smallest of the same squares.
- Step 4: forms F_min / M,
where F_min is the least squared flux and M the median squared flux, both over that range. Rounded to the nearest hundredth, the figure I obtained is 0.85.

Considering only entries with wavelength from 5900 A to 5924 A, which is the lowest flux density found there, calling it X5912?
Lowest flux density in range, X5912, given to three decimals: 18.440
